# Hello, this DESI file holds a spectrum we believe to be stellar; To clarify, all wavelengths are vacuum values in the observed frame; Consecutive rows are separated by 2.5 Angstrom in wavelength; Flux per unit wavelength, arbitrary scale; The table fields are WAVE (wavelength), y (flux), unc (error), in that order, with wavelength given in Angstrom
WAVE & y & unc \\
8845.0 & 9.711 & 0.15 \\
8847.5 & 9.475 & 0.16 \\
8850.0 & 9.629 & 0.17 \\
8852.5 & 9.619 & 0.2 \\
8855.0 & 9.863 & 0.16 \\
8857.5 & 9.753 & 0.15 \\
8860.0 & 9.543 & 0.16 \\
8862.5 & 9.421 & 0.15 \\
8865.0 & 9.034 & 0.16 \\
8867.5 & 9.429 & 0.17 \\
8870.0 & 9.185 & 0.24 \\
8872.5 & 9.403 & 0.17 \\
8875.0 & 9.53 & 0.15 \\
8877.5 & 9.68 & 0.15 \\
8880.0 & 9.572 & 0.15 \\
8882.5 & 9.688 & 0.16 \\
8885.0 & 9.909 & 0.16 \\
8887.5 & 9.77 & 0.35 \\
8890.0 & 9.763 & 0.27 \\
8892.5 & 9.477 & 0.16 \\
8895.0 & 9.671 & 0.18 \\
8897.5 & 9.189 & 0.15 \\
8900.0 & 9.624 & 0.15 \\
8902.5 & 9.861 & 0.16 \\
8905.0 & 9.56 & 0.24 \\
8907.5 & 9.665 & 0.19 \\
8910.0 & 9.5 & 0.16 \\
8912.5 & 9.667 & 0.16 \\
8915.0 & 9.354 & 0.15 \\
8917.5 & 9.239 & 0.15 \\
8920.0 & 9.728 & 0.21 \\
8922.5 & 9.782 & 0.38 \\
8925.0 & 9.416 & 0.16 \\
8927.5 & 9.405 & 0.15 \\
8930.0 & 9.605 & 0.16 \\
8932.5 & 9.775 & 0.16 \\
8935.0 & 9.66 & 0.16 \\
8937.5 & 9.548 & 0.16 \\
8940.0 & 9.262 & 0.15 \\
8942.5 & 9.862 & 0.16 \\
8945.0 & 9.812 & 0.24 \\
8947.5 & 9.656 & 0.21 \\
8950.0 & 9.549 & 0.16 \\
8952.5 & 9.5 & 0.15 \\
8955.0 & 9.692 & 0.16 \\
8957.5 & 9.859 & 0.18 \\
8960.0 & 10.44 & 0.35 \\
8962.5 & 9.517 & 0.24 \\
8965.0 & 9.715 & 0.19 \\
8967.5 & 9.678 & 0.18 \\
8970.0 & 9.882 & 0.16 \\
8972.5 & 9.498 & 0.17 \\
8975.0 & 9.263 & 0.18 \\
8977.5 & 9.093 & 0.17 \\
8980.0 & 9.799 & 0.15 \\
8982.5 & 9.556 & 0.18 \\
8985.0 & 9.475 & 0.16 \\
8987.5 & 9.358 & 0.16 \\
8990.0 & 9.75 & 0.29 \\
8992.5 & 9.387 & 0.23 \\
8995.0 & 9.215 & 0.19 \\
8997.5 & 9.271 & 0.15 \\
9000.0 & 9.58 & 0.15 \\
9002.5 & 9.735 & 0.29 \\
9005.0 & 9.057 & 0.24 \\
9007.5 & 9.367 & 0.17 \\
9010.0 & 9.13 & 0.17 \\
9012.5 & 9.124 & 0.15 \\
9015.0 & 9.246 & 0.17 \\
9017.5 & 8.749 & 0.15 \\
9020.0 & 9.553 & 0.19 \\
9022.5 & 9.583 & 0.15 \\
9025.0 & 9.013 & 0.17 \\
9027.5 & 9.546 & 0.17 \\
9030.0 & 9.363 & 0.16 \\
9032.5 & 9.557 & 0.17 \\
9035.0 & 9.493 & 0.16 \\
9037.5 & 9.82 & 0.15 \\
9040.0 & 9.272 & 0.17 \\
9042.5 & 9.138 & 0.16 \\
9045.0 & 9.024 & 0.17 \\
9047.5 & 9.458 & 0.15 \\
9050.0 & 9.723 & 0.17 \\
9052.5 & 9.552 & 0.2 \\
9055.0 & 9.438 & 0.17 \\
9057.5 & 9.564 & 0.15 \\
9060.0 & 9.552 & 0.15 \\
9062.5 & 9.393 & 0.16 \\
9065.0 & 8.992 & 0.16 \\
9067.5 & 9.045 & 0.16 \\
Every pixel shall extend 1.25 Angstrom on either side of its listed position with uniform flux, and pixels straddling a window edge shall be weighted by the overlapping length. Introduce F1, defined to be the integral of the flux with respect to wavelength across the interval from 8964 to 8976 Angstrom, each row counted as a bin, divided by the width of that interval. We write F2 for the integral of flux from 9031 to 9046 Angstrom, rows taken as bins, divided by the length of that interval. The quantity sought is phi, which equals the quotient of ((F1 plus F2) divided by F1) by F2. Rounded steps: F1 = 9.61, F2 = 9.39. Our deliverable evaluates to 0.211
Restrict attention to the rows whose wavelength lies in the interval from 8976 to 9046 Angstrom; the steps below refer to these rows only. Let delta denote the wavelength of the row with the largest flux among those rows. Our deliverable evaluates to 9037.5 Angstrom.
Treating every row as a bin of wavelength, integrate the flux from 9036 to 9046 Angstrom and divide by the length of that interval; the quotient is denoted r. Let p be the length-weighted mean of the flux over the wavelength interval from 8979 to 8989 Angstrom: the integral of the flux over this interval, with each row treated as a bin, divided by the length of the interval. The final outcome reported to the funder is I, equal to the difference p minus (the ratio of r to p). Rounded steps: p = 9.55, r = 9.33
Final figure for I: 8.57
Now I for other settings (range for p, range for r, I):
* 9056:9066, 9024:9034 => 8.39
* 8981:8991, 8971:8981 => 8.55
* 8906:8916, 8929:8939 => 8.54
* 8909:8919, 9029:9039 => 8.43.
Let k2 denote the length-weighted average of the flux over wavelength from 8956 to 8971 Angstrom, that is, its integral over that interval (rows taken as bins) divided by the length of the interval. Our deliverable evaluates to 9.8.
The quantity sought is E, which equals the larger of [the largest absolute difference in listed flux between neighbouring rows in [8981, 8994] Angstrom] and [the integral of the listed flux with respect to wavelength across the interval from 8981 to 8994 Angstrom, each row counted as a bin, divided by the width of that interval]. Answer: 9.51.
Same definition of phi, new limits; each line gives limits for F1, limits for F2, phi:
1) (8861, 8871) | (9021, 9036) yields 0.214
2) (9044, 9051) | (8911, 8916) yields 0.211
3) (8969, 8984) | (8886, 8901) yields 0.209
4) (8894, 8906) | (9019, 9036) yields 0.210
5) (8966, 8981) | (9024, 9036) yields 0.211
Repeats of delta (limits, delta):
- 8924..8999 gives 8960.0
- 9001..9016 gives 9002.5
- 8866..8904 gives 8885.0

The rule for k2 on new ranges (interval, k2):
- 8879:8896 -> 9.7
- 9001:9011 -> 9.3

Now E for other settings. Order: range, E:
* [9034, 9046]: 9.35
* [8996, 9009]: 9.39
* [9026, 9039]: 9.54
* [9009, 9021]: 9.15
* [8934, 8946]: 9.62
